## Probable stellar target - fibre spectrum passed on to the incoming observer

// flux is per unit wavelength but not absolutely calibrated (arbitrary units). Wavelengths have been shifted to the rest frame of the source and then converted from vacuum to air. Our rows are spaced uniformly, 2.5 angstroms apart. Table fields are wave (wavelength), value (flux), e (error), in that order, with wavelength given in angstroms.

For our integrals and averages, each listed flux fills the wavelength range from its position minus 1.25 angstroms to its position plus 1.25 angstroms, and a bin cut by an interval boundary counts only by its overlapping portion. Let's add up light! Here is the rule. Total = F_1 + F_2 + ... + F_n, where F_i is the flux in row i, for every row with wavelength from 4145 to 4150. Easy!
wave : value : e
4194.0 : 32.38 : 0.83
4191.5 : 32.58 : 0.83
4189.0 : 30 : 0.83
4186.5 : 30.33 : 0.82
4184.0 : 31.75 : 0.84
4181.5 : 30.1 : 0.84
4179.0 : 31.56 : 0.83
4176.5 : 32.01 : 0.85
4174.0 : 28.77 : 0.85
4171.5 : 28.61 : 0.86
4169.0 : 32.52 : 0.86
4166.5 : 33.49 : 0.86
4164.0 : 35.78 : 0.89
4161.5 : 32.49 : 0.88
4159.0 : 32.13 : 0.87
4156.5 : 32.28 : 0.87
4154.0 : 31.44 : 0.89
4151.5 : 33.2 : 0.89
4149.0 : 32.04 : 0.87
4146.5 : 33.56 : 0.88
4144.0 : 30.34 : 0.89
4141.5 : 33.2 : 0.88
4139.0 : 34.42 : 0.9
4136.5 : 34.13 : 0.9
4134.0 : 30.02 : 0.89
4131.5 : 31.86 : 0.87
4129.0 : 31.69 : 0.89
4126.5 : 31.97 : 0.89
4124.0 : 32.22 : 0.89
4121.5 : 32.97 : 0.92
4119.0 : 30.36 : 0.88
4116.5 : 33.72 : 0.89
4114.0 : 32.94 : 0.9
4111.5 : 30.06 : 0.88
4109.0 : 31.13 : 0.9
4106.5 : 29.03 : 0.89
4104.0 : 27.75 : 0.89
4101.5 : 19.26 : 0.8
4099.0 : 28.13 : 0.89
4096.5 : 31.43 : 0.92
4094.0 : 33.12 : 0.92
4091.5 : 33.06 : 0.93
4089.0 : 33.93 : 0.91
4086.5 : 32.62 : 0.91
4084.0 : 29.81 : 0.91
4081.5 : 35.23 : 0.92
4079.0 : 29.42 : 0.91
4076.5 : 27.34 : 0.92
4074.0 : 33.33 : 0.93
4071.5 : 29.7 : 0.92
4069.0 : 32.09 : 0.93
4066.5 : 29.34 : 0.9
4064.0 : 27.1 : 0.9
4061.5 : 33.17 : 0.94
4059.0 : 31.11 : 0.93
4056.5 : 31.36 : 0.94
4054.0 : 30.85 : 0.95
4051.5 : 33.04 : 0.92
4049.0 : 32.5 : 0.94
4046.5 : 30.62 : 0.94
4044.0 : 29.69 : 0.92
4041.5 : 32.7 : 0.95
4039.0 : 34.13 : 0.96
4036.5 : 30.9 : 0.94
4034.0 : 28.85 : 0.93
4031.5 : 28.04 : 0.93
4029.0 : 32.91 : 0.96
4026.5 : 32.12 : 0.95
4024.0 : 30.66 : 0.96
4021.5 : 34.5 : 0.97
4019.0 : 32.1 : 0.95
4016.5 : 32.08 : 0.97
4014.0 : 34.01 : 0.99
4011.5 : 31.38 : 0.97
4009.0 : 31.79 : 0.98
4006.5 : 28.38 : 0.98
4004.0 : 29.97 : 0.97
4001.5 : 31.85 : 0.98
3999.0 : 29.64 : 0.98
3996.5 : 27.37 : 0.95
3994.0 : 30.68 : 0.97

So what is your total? 66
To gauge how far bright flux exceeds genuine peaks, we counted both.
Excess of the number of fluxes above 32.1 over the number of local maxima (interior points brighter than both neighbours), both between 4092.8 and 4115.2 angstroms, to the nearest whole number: 1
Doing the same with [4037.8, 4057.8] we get 3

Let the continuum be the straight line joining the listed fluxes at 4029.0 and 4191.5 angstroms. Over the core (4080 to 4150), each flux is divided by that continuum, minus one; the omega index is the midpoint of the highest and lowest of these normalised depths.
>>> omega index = -0.17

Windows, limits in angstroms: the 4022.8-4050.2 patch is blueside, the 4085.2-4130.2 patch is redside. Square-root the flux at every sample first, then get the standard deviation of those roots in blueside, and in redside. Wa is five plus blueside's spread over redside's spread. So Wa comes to 5.5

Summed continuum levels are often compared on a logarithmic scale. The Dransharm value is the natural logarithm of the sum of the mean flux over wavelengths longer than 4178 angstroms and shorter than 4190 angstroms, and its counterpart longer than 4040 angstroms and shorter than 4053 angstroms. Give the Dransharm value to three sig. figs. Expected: 4.13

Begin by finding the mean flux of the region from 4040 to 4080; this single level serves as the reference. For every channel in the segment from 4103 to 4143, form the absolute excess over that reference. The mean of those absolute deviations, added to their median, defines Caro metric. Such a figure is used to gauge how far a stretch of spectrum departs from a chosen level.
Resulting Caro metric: 3.3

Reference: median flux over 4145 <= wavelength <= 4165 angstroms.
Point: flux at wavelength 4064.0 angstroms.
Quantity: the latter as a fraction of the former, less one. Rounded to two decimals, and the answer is -0.16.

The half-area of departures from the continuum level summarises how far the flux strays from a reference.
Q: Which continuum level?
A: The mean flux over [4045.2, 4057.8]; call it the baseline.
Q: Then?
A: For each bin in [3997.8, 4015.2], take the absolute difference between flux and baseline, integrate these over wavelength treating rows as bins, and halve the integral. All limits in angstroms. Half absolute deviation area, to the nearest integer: 12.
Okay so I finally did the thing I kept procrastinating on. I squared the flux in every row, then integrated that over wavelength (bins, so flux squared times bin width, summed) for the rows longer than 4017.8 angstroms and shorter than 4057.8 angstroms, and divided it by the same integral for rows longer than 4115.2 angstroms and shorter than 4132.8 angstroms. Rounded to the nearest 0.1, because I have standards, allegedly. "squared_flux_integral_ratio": 2.2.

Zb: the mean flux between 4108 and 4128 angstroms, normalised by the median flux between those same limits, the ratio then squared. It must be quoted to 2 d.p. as 0.99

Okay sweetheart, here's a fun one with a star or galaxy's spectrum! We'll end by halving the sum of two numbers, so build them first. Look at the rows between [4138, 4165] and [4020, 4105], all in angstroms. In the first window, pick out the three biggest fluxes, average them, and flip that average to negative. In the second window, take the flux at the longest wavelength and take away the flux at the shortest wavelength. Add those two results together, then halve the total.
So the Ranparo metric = -20.7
